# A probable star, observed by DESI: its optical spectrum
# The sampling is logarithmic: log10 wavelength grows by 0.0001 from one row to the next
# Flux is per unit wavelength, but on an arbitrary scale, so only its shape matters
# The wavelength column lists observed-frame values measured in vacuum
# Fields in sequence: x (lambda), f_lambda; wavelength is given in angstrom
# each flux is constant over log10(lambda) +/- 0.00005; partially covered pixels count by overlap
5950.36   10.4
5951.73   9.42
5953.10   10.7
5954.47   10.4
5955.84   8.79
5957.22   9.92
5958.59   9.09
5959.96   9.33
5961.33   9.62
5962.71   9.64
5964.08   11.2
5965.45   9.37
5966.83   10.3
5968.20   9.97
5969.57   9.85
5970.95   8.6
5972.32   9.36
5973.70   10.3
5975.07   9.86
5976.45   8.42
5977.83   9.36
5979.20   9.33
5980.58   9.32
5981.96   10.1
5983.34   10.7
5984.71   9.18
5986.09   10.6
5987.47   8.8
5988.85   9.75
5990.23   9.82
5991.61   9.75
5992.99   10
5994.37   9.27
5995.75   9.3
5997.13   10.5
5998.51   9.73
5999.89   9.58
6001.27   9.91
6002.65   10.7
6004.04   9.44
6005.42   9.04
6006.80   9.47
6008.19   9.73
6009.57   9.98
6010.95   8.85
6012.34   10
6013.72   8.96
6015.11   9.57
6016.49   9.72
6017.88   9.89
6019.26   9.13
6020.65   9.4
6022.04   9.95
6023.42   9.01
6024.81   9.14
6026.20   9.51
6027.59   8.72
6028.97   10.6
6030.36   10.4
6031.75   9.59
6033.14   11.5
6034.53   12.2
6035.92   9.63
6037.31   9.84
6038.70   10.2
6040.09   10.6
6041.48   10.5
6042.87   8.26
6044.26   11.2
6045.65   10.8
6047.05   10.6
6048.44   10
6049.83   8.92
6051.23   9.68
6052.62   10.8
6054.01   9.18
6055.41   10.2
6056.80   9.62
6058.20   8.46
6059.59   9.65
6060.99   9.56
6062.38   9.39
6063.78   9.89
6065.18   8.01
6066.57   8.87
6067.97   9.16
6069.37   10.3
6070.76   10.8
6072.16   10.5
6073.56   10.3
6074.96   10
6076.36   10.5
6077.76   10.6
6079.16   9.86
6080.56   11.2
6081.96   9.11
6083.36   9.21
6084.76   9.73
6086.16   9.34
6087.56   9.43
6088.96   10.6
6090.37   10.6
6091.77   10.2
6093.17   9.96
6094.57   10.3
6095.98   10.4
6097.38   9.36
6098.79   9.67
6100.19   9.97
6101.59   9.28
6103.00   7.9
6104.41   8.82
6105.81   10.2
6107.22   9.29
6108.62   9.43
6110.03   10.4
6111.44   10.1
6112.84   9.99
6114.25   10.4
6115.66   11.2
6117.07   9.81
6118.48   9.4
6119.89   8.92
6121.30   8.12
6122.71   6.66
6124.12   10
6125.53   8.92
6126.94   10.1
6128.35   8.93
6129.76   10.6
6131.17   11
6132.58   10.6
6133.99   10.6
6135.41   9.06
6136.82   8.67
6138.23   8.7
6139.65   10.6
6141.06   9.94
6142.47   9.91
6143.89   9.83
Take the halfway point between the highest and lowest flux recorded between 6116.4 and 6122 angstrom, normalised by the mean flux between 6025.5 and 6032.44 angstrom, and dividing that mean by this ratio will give 10.6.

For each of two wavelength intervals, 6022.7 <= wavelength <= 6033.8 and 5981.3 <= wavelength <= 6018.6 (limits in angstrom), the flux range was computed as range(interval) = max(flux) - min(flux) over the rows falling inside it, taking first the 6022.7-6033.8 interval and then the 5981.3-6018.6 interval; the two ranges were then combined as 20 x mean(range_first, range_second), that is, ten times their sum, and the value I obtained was 47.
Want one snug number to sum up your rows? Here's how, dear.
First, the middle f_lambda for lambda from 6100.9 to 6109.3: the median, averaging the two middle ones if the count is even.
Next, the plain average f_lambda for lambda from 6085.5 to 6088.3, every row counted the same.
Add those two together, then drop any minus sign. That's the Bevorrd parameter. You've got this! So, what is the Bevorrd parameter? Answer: 18.7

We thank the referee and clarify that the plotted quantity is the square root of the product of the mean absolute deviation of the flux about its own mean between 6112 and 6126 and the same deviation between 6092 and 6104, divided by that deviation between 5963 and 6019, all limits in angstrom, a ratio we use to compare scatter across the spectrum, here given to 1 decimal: 1.6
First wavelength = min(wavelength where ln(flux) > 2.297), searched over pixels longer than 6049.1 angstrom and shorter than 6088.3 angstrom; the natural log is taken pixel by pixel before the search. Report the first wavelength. 6052.62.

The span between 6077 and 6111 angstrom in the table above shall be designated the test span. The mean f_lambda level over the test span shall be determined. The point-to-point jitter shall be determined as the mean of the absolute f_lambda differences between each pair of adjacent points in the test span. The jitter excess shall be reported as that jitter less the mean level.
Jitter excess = -9.11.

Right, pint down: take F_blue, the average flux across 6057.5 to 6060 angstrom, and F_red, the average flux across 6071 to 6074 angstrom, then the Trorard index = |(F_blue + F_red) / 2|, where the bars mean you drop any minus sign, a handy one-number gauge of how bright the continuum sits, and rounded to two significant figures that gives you 9.7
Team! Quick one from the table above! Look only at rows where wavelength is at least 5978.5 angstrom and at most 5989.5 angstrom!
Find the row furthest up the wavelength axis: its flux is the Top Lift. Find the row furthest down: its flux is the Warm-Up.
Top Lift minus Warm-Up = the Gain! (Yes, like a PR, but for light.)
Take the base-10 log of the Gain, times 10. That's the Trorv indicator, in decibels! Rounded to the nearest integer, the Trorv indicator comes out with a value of -4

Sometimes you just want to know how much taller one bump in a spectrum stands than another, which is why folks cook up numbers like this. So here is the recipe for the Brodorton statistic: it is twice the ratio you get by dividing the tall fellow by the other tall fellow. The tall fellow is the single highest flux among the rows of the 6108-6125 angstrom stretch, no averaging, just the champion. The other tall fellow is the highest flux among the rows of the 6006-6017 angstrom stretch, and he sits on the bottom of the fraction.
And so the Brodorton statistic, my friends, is 2.24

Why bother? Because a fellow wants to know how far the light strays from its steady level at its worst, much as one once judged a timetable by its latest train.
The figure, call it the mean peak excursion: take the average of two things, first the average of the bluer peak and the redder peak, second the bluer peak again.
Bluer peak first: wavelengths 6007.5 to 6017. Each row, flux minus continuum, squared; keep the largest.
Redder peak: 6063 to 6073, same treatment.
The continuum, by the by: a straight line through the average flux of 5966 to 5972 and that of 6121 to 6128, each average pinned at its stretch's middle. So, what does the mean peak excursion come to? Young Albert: 1.0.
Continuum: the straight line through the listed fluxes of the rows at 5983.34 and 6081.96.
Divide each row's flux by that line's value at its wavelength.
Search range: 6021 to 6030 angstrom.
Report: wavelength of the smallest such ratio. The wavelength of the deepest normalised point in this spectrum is 6027.59 angstrom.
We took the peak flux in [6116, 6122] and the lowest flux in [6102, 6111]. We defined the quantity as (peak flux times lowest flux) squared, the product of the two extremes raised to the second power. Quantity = 6006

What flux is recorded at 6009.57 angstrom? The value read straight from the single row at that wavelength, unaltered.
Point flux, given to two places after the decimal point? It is 9.98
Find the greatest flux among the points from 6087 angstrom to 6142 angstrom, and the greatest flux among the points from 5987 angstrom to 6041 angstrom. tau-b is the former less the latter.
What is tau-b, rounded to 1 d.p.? -1.0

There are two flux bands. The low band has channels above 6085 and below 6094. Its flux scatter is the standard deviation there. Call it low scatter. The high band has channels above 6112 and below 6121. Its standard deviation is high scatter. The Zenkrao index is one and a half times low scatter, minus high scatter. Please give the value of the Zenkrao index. 0.03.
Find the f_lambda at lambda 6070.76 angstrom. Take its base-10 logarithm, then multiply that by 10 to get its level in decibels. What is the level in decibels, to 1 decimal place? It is 10.3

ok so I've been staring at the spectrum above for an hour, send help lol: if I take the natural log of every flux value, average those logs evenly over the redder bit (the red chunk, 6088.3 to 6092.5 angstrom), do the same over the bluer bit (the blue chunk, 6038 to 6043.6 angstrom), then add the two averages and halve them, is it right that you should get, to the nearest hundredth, 2.32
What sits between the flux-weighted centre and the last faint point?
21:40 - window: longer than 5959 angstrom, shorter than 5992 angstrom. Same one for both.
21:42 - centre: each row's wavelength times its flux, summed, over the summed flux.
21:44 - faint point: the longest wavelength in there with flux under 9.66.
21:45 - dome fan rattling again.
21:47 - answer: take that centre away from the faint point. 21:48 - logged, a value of 11.7 angstrom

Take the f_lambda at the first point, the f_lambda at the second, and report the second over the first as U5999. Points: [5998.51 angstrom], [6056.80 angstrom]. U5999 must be 0.99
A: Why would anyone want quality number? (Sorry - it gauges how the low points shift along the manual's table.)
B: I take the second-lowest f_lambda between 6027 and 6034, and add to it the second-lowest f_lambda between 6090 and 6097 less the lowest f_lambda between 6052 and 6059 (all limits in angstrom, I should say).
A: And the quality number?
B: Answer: 11.3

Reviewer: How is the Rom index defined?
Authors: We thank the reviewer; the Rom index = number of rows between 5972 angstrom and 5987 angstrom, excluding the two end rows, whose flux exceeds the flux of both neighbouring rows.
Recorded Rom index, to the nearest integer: 3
